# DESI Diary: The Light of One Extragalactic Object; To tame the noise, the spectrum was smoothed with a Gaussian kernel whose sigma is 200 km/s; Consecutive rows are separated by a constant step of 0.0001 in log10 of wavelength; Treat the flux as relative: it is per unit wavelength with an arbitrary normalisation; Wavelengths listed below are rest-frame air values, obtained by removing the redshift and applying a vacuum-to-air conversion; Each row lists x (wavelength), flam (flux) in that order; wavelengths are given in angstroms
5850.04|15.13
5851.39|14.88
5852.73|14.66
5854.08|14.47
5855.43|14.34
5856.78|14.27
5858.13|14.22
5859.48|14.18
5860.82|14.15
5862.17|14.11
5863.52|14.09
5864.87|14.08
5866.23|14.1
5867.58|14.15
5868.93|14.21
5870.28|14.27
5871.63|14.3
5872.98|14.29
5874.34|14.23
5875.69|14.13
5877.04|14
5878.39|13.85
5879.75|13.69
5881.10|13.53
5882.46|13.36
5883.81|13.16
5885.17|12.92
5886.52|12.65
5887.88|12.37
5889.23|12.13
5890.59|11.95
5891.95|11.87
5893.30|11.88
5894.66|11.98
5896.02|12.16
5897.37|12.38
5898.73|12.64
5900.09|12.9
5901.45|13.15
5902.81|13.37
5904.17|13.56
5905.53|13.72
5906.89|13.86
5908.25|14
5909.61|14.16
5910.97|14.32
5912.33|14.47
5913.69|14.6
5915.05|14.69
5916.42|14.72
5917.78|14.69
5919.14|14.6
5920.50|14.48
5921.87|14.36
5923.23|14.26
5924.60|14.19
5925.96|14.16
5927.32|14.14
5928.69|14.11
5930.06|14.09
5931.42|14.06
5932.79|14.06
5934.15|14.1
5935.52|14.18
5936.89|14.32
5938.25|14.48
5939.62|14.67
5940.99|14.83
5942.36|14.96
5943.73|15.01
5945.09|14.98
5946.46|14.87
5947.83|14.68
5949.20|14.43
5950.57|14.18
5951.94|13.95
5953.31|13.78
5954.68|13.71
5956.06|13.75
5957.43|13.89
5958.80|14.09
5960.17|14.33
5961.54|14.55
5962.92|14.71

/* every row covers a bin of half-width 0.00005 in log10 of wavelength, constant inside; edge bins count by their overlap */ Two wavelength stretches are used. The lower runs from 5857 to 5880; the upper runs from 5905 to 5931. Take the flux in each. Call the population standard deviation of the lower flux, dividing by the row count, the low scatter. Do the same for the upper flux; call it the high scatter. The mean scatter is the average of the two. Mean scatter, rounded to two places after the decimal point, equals 0.22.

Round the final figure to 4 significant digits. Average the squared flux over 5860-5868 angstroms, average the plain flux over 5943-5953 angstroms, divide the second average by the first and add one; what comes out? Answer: 1.073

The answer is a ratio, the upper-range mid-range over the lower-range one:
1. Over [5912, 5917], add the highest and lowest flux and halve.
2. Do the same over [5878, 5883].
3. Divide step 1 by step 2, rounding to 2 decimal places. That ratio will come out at 1.07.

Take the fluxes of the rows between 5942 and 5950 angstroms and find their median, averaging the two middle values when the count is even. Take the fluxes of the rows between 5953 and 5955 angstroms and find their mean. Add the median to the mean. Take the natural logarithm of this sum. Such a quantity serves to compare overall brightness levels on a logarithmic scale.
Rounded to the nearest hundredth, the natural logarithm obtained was 3.36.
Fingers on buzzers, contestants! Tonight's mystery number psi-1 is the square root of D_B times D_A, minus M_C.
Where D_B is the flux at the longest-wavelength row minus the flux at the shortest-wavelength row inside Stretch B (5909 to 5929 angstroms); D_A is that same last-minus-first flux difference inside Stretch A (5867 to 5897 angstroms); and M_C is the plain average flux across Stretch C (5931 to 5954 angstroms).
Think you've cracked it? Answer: -14.1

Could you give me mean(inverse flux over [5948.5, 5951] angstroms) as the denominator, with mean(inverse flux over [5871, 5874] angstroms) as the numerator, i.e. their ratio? 1.00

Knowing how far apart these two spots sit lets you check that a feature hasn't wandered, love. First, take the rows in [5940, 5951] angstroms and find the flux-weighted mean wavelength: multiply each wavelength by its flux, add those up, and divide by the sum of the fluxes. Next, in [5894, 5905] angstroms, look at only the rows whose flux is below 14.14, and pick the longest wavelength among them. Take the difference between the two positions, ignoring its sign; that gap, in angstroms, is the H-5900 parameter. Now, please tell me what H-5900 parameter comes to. 41.6 angstroms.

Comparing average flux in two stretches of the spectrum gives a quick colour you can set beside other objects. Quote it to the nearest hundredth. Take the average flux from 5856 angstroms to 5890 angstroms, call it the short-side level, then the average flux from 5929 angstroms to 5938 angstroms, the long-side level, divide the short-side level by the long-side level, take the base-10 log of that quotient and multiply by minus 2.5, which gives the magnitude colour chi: 0.03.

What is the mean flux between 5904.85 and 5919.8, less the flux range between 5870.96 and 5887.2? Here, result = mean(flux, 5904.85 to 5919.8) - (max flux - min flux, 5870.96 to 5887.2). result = 12.7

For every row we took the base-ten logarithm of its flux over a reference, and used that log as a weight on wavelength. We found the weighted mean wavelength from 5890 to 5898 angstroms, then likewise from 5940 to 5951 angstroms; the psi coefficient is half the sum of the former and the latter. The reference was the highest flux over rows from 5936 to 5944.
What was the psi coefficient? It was 5921.2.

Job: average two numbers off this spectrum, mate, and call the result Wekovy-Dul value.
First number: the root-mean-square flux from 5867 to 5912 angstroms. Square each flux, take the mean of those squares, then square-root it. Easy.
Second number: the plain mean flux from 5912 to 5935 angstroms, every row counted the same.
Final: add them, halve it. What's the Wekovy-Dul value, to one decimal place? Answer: 13.8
